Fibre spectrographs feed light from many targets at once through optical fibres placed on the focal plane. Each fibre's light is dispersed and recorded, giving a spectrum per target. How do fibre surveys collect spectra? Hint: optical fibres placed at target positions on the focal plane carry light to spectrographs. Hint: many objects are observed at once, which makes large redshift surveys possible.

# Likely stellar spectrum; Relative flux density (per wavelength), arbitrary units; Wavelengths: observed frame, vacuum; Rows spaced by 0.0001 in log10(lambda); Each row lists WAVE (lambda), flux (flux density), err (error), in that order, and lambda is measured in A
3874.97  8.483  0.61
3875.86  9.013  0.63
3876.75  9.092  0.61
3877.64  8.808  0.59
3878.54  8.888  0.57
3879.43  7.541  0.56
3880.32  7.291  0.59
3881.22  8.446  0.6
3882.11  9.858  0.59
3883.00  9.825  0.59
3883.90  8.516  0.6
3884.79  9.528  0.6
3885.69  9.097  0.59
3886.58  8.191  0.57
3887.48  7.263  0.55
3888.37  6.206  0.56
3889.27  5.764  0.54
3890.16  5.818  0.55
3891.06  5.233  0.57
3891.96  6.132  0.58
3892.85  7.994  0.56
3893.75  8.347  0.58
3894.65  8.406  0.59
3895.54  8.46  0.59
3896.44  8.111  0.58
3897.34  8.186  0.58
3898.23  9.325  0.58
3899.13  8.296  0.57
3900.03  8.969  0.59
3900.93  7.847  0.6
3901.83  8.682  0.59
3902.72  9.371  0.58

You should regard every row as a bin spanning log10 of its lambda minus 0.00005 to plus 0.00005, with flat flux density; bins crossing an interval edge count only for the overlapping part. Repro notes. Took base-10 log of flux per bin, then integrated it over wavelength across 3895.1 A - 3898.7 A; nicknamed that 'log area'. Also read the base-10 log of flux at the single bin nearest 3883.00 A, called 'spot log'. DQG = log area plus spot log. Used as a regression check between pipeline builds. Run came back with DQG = 4.3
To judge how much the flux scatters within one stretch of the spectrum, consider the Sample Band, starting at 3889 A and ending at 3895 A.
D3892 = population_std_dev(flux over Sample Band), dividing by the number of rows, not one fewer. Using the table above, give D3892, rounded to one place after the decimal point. 1.3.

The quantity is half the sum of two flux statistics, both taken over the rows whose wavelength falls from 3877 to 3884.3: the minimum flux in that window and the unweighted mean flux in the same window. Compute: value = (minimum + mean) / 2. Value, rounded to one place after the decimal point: 8.0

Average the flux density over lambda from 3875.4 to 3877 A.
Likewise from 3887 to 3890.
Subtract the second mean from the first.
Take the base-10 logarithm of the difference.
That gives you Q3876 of 0.4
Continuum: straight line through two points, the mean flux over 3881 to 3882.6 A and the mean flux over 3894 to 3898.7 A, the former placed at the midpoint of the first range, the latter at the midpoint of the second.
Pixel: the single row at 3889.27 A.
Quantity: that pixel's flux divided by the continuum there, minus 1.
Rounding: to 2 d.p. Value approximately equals -0.35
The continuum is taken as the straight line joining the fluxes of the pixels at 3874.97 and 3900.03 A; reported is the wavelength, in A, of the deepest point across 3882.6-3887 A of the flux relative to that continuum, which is 3886.58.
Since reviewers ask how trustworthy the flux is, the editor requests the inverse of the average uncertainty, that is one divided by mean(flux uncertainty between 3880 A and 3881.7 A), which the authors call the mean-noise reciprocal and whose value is 1.68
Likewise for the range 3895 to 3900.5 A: 1.72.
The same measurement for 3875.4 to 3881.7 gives 1.69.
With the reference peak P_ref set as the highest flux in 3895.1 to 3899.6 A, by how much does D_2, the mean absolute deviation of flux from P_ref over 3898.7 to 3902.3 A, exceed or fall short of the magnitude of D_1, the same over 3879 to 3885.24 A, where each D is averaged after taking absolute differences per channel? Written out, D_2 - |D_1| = -0.09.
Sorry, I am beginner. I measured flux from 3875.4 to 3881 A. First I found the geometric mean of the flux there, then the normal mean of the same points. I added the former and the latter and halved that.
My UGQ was 8.4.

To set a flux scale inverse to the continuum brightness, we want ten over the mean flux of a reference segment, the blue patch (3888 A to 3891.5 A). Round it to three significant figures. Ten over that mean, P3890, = 1.74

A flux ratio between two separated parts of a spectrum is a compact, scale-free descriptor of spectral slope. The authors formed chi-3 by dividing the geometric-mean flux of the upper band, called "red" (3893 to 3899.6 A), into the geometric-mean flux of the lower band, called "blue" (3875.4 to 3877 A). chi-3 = 1.07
